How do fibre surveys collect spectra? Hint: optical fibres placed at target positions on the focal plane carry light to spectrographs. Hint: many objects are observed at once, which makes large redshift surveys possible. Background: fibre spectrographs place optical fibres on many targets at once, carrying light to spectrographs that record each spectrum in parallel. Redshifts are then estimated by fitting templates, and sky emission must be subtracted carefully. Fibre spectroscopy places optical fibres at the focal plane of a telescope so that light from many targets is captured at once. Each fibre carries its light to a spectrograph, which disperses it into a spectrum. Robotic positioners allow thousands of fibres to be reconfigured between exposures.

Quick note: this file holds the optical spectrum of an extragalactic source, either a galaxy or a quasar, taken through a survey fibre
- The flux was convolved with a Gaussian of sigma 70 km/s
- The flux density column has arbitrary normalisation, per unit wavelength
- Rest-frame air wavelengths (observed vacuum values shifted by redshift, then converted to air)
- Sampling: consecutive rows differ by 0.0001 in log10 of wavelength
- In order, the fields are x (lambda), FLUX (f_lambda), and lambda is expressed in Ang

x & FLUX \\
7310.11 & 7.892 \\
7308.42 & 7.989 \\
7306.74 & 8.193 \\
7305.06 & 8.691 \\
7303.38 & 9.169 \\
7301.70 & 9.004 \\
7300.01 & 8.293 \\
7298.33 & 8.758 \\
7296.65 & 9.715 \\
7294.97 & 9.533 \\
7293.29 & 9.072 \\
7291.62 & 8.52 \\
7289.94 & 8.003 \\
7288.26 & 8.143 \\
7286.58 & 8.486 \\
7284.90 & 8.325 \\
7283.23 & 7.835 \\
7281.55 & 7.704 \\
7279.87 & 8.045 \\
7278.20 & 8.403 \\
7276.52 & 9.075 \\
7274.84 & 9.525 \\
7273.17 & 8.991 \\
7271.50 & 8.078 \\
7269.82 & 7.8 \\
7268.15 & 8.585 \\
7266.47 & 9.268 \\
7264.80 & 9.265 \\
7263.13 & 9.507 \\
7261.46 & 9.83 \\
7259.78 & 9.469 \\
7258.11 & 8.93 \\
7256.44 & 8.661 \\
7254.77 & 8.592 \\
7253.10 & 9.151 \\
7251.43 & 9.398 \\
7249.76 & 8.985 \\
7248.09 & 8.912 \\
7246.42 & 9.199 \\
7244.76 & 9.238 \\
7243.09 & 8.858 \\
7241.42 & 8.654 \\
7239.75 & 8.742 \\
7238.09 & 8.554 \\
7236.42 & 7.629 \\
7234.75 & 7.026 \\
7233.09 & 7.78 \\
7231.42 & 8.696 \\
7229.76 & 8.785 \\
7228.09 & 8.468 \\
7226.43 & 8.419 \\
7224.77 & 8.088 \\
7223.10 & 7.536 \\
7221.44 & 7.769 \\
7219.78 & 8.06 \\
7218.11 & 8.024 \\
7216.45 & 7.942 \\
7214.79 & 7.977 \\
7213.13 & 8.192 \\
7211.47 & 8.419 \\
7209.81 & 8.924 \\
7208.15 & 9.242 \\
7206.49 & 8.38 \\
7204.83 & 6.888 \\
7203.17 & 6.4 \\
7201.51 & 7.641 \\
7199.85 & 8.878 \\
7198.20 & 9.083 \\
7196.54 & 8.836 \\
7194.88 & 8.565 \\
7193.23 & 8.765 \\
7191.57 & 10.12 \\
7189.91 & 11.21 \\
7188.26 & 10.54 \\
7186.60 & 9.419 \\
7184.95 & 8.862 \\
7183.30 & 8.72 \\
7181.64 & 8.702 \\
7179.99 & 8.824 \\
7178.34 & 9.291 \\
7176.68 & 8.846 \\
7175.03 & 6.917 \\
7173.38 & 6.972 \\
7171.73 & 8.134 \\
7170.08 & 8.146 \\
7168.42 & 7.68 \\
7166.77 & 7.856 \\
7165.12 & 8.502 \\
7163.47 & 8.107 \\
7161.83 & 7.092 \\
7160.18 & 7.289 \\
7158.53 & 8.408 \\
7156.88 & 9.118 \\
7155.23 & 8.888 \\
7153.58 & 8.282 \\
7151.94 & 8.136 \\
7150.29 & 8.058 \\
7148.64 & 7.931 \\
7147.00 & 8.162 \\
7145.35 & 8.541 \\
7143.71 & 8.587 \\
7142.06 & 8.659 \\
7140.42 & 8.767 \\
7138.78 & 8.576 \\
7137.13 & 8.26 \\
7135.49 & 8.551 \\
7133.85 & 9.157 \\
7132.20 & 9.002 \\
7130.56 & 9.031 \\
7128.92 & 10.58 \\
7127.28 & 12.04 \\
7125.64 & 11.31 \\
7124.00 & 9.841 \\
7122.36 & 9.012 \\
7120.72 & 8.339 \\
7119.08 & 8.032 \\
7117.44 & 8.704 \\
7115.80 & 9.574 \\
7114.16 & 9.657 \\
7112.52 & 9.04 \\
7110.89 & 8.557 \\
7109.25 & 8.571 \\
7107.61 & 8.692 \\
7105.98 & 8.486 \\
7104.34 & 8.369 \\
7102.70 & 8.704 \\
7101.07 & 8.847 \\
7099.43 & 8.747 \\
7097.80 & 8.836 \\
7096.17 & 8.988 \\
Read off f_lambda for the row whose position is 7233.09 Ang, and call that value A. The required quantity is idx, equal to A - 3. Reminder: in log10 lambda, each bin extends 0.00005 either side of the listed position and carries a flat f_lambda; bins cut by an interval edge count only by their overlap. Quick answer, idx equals 4.78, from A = 7.78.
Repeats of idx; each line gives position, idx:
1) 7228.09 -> 5.47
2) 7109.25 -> 5.57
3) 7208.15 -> 6.24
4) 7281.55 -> 4.70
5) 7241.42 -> 5.65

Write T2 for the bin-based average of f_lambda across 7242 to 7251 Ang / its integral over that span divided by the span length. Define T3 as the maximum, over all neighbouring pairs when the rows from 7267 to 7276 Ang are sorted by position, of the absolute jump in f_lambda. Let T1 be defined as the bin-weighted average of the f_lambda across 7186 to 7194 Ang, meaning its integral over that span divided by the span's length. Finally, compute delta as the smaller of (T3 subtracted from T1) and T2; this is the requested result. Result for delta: 9.0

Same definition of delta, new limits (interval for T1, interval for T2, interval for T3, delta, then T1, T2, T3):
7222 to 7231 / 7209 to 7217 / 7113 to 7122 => 7.4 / 8.3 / 8.3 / 0.9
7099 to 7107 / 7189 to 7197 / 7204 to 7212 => 7.1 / 8.6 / 9.5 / 1.5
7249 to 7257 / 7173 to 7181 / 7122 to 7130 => 7.5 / 9.0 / 8.3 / 1.5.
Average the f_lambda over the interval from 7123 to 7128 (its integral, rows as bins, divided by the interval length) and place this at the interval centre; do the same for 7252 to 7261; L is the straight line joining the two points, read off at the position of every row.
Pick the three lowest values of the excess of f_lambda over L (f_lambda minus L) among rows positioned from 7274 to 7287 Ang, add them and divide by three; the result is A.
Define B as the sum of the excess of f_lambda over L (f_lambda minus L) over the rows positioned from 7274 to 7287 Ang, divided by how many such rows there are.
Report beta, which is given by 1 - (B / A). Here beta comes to 0.72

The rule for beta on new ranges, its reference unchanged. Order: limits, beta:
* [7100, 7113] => 0.07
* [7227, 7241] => 0.39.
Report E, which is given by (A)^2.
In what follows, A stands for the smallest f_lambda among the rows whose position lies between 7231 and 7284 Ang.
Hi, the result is 49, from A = 7.026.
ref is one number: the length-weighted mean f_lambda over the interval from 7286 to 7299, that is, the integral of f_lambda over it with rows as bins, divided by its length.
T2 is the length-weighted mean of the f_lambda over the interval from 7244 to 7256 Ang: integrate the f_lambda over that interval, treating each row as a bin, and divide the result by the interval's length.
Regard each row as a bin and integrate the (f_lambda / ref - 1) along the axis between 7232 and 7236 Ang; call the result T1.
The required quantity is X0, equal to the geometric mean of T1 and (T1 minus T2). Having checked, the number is 2.37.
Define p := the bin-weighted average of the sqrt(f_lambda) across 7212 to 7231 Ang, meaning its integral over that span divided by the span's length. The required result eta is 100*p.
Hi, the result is 285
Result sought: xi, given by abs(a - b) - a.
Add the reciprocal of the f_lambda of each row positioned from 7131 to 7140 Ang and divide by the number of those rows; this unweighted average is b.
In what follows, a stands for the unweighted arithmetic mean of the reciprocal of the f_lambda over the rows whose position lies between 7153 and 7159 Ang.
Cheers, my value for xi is -0.115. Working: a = 0.115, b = 0.115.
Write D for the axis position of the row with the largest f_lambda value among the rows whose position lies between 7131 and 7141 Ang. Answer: 7133.85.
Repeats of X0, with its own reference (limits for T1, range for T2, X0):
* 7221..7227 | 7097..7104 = 2.32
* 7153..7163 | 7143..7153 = 2.50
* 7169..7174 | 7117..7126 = 2.36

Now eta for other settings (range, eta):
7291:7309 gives 297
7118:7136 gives 308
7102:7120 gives 296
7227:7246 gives 290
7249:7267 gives 303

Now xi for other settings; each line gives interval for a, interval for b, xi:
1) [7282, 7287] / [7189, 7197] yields -0.106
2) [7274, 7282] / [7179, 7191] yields -0.107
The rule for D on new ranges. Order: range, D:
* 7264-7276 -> 7274.84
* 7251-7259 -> 7251.43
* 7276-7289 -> 7276.52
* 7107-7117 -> 7114.16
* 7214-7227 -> 7226.43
